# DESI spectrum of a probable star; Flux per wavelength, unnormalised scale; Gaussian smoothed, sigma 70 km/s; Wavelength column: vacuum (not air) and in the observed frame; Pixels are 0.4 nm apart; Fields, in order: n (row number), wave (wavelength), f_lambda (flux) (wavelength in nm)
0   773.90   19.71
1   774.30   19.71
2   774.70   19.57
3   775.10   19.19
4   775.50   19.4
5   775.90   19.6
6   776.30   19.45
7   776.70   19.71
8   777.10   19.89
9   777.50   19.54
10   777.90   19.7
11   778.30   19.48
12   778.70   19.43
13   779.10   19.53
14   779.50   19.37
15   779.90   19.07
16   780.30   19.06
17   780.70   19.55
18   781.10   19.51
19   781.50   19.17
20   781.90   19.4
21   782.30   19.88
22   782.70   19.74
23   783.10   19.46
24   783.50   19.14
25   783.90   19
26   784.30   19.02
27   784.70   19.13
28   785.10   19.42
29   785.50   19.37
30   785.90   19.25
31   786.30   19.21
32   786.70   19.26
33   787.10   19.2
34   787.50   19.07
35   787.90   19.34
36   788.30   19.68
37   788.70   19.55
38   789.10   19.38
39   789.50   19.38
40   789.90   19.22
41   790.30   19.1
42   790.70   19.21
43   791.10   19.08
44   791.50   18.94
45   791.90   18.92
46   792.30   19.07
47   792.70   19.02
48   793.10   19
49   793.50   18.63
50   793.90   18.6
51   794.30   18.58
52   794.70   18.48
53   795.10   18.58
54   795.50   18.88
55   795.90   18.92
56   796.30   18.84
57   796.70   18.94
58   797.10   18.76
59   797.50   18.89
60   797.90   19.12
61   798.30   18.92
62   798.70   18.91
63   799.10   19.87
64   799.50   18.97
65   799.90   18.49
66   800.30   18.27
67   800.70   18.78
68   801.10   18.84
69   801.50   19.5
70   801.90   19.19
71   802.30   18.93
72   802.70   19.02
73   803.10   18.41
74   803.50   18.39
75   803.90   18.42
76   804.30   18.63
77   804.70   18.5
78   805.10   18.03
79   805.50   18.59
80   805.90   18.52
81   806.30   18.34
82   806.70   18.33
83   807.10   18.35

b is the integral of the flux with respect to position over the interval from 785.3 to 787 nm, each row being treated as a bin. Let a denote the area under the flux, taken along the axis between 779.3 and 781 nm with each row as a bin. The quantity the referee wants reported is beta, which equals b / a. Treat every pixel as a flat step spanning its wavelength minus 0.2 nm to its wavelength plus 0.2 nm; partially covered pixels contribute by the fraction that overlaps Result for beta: 1.00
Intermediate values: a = 32.8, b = 32.8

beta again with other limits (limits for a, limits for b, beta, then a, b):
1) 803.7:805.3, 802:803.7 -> 1.08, 29.4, 31.8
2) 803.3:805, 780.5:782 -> 0.93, 31.4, 29.1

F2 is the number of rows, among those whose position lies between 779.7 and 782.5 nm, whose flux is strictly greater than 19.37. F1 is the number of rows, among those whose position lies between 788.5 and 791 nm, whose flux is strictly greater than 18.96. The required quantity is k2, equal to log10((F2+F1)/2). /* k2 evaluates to 0.70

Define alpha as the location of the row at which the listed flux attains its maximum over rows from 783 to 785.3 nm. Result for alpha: 783.10 nm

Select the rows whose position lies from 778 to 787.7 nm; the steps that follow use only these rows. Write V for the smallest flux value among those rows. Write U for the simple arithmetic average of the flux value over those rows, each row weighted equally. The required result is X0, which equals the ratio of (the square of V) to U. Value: 18.7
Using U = 19.3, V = 19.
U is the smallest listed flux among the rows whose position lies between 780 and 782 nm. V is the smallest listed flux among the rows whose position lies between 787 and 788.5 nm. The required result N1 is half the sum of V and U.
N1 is 19.1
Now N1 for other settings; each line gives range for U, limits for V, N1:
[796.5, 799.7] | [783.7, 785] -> 18.9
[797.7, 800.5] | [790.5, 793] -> 18.6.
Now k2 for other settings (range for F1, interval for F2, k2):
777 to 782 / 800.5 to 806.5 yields 0.85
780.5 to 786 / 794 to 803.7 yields 0.90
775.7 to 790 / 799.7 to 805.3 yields 1.27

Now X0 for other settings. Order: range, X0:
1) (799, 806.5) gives 17.4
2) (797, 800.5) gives 17.7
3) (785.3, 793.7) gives 18.1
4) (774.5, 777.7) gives 18.8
